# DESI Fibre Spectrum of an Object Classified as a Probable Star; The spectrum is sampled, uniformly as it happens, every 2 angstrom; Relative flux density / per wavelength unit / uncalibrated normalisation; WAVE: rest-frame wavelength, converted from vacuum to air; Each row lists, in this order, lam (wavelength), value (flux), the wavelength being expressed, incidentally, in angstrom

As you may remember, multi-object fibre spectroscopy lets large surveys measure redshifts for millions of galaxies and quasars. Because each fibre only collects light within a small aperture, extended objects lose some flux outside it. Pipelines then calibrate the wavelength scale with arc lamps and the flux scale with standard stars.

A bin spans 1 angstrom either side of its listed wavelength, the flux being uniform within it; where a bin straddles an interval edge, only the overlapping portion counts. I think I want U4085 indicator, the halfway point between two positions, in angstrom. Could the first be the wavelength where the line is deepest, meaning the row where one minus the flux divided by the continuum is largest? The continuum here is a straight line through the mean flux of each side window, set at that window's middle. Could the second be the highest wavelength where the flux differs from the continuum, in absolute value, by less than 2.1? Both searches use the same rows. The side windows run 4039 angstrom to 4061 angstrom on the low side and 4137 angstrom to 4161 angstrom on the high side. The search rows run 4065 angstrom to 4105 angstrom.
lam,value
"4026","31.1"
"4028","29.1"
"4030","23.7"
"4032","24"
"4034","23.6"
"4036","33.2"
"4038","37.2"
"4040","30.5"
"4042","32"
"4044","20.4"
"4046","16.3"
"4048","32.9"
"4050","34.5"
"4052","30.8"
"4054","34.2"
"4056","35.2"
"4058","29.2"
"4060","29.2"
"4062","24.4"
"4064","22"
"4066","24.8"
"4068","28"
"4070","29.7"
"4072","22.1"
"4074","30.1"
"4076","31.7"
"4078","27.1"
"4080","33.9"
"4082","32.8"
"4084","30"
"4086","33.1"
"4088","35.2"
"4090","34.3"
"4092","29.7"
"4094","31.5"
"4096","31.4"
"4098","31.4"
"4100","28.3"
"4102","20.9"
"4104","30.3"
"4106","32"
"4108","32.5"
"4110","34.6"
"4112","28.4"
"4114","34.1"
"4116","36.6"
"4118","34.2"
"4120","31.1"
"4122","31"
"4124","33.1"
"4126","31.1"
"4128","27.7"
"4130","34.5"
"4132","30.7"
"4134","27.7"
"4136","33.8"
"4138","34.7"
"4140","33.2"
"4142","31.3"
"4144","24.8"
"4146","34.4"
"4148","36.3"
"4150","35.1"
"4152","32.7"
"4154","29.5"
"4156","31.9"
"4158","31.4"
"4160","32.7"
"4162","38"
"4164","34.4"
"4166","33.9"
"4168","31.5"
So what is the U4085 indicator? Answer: 4103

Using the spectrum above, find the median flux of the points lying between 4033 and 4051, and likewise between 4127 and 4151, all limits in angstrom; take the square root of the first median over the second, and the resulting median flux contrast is 0.98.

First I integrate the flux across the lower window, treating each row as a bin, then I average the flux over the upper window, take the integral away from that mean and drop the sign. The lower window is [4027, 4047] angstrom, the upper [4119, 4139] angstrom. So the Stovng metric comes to 508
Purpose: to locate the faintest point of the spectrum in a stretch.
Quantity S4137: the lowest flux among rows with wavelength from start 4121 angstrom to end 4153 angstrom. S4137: 24.8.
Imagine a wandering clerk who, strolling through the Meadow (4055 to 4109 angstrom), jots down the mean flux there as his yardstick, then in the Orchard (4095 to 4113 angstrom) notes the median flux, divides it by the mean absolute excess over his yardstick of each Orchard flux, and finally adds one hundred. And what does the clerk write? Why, 111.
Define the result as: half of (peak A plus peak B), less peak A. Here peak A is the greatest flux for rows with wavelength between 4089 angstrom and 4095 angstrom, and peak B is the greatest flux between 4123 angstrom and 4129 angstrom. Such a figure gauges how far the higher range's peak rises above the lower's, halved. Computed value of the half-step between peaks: -0.6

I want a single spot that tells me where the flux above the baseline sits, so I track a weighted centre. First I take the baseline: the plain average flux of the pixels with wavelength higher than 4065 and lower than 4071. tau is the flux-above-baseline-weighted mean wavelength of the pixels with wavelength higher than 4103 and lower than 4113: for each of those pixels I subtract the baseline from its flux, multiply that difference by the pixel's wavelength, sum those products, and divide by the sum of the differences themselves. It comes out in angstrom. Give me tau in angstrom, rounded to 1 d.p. 4107.9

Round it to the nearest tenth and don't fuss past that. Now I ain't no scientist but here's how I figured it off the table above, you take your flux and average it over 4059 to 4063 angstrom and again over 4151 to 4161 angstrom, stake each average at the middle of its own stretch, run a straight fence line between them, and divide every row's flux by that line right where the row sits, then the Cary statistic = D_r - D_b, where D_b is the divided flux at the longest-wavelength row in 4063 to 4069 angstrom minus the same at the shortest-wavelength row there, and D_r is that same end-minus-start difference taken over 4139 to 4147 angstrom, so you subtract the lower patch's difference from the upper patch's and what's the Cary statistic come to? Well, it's -0.2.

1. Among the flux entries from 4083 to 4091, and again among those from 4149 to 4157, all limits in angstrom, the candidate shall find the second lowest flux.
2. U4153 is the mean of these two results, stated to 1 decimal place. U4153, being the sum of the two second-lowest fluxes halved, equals 32.5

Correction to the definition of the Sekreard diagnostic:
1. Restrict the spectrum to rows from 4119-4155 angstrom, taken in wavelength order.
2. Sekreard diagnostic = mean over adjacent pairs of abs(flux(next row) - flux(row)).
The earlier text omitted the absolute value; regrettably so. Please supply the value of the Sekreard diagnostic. 3.3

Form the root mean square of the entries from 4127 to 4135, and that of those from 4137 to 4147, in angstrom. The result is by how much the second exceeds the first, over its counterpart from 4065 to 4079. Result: 0.058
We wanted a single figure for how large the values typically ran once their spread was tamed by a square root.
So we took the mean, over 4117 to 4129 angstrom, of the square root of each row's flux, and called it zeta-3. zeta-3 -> 5.60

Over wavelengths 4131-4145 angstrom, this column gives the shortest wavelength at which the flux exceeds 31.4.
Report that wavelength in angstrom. 4136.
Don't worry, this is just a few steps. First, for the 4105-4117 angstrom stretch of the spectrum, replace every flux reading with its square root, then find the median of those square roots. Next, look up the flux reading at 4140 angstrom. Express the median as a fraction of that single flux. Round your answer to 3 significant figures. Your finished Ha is 0.174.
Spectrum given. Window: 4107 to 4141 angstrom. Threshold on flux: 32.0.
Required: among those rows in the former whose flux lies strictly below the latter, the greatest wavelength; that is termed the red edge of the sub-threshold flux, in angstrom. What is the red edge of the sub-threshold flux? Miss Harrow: 4134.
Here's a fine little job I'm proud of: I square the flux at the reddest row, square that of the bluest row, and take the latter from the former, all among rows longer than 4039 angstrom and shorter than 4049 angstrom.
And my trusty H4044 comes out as 152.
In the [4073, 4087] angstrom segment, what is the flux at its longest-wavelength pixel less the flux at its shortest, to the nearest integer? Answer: 3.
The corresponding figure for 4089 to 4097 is -3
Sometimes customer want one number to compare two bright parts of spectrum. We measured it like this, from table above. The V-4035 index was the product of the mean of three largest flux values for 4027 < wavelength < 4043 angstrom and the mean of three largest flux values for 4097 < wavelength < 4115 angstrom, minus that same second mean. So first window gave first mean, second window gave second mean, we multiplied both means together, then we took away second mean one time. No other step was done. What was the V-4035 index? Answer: 1118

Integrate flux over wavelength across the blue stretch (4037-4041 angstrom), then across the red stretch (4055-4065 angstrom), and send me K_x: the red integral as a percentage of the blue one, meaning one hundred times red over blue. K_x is 207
